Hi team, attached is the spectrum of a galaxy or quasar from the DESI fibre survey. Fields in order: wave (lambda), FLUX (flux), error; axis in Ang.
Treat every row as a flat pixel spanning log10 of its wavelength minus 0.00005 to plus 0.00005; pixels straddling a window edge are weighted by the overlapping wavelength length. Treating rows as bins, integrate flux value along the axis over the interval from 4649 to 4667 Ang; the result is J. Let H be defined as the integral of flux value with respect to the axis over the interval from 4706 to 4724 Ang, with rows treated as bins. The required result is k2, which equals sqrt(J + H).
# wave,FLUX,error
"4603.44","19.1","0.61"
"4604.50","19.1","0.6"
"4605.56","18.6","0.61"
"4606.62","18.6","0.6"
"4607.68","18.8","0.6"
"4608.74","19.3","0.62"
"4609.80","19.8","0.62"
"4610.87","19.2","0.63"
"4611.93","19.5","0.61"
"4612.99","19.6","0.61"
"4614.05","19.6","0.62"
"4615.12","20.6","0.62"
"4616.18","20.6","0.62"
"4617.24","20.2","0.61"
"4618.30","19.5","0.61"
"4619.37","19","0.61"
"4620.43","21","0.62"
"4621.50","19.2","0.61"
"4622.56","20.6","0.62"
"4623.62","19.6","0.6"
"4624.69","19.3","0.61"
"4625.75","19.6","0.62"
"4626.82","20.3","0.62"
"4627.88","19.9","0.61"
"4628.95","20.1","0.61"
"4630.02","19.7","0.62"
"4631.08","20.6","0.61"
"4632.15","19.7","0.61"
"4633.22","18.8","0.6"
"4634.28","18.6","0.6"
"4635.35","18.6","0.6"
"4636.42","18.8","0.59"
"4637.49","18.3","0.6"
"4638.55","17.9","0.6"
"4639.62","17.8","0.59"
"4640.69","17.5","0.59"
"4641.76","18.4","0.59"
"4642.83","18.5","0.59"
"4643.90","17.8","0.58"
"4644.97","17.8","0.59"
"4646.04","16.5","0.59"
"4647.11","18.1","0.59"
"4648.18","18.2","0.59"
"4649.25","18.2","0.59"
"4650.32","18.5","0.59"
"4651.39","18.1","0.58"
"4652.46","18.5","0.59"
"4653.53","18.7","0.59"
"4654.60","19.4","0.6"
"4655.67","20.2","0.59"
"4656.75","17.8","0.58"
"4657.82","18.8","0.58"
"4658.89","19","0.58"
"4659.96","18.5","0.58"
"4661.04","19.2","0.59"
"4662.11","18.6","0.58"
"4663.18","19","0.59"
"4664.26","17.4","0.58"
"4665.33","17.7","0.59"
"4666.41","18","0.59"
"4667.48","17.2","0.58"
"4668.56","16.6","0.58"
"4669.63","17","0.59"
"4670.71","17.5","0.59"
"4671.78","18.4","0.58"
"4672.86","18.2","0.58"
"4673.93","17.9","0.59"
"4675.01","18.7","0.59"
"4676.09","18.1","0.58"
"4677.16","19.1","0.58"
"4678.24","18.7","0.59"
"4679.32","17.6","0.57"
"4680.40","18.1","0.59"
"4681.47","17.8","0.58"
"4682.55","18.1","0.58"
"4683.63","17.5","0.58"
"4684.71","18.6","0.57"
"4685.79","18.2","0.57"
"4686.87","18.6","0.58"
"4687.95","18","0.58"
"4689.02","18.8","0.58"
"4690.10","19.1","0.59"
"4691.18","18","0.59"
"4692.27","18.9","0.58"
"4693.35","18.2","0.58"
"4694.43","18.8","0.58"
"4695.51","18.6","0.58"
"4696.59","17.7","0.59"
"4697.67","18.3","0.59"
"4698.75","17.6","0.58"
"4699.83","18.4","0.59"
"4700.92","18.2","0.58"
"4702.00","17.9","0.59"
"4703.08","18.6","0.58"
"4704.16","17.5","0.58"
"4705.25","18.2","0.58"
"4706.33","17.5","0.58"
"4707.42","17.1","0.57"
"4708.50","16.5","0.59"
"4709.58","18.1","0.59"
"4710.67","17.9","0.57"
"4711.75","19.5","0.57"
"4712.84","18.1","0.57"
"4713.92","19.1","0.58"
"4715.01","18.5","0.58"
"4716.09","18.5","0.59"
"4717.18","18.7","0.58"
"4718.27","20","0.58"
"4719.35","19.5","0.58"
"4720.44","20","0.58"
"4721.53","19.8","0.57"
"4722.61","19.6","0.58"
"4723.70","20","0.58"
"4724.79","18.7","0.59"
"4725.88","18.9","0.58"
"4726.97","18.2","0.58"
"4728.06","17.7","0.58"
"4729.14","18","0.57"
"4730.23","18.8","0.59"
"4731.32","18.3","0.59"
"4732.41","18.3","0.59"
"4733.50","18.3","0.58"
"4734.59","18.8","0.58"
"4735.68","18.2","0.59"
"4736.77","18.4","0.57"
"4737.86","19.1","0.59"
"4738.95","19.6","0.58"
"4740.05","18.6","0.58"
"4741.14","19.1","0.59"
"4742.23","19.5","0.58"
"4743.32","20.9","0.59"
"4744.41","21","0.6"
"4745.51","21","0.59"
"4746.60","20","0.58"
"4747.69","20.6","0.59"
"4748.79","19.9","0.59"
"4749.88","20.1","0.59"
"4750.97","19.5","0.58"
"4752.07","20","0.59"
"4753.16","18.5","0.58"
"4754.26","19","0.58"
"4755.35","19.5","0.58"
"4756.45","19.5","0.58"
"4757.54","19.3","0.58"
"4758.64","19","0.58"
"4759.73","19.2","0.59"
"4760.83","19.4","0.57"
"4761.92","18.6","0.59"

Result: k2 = 25.9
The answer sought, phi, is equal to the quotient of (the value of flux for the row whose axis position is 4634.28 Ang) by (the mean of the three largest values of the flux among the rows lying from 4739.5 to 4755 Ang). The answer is 0.89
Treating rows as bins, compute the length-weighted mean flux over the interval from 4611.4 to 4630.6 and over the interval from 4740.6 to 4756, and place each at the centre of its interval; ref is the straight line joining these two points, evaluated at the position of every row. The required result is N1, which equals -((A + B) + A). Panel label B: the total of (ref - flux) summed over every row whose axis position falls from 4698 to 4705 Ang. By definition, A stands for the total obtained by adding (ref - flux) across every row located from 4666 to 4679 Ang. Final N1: -58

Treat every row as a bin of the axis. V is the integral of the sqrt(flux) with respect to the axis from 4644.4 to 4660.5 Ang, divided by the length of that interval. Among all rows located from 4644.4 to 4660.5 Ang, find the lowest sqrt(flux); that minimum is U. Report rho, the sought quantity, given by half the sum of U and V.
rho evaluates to 4.18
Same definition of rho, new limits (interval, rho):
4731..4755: 4.33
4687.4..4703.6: 4.24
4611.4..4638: 4.35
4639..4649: 4.14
